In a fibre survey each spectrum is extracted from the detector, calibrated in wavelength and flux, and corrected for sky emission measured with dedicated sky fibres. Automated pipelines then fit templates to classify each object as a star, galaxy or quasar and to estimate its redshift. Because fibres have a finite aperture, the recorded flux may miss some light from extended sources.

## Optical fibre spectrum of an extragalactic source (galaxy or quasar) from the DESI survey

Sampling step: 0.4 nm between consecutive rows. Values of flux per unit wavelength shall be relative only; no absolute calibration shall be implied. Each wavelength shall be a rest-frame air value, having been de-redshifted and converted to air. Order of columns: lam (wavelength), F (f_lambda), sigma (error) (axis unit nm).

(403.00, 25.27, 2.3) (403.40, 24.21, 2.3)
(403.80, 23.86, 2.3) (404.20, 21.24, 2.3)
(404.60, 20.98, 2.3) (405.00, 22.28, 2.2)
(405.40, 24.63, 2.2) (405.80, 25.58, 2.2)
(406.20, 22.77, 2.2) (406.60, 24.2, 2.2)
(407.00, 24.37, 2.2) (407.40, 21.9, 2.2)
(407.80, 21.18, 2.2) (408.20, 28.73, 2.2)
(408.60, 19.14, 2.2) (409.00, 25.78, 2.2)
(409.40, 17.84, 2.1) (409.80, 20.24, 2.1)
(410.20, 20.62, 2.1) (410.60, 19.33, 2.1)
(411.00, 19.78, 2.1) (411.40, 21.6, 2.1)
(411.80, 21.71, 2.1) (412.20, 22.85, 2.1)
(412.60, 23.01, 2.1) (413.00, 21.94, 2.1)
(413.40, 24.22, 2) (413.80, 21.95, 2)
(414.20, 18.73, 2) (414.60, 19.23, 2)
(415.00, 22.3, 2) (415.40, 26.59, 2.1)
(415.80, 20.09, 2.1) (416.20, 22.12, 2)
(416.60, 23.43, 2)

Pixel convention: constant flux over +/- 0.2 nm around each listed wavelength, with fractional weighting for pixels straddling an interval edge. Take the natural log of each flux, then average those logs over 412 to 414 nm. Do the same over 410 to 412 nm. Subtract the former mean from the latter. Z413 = -0.10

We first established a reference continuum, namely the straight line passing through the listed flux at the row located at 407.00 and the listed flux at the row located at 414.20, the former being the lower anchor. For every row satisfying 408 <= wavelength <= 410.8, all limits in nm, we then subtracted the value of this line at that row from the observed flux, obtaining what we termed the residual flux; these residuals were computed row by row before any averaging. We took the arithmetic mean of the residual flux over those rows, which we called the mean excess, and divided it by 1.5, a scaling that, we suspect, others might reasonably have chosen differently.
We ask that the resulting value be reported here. -0.5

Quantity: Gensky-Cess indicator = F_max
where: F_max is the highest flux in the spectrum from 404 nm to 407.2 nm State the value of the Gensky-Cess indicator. 25.58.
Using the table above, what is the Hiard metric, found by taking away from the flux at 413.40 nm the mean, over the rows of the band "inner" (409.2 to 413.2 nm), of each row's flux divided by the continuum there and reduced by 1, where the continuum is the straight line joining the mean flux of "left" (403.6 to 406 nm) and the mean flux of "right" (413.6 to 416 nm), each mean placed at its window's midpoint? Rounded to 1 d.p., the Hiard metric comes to 24.3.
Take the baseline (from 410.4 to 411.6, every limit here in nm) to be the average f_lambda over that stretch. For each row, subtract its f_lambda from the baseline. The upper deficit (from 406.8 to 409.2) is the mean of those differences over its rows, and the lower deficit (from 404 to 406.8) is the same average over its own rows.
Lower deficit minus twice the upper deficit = 4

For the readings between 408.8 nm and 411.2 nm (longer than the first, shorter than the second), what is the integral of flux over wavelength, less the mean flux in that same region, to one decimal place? 28.8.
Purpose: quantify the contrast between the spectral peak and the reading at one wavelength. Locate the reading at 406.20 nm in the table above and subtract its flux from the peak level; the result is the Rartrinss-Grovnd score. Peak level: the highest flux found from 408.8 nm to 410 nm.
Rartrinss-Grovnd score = 3.0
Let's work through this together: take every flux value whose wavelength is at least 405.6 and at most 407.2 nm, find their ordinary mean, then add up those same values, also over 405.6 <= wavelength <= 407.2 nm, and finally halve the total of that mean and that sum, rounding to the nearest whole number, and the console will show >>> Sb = 61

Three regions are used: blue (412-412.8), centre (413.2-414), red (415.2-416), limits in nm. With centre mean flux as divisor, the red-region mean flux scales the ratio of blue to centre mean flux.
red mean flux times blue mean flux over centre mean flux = 23.2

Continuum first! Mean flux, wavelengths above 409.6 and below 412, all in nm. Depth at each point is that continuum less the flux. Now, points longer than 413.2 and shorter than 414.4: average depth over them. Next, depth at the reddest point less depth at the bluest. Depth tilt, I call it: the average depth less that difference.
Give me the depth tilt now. -7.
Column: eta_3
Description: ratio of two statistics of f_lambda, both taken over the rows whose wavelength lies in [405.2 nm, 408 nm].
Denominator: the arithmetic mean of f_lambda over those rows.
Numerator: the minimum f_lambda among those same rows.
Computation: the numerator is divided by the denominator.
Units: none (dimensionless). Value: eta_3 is 0.901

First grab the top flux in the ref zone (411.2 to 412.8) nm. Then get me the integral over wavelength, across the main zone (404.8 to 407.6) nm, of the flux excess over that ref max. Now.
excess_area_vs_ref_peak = 2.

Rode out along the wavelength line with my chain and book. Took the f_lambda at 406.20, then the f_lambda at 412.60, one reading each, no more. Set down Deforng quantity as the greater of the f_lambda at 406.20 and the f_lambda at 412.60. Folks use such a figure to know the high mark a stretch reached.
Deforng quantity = 23.0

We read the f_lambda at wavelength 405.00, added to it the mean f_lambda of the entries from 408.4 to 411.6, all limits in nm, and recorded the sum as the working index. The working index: 43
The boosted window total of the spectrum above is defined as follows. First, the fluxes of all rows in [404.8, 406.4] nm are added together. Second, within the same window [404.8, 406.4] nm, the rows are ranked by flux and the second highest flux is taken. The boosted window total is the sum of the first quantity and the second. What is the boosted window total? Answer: 120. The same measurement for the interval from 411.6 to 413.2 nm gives 112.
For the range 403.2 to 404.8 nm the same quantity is 114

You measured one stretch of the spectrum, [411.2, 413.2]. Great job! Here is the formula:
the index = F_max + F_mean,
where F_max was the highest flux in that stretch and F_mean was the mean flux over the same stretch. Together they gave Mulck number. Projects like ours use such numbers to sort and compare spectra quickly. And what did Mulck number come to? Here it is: 45.2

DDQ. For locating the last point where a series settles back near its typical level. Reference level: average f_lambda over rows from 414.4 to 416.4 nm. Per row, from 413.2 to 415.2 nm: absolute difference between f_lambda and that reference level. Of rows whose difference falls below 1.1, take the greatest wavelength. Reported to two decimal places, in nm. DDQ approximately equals 415.00 nm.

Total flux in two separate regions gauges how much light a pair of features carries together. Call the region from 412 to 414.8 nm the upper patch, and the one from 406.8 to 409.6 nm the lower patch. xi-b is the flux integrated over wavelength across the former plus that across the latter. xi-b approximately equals 124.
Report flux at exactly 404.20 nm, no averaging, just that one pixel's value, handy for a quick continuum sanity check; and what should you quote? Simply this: 21.24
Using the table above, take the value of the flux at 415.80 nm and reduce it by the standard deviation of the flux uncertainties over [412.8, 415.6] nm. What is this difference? 20.0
